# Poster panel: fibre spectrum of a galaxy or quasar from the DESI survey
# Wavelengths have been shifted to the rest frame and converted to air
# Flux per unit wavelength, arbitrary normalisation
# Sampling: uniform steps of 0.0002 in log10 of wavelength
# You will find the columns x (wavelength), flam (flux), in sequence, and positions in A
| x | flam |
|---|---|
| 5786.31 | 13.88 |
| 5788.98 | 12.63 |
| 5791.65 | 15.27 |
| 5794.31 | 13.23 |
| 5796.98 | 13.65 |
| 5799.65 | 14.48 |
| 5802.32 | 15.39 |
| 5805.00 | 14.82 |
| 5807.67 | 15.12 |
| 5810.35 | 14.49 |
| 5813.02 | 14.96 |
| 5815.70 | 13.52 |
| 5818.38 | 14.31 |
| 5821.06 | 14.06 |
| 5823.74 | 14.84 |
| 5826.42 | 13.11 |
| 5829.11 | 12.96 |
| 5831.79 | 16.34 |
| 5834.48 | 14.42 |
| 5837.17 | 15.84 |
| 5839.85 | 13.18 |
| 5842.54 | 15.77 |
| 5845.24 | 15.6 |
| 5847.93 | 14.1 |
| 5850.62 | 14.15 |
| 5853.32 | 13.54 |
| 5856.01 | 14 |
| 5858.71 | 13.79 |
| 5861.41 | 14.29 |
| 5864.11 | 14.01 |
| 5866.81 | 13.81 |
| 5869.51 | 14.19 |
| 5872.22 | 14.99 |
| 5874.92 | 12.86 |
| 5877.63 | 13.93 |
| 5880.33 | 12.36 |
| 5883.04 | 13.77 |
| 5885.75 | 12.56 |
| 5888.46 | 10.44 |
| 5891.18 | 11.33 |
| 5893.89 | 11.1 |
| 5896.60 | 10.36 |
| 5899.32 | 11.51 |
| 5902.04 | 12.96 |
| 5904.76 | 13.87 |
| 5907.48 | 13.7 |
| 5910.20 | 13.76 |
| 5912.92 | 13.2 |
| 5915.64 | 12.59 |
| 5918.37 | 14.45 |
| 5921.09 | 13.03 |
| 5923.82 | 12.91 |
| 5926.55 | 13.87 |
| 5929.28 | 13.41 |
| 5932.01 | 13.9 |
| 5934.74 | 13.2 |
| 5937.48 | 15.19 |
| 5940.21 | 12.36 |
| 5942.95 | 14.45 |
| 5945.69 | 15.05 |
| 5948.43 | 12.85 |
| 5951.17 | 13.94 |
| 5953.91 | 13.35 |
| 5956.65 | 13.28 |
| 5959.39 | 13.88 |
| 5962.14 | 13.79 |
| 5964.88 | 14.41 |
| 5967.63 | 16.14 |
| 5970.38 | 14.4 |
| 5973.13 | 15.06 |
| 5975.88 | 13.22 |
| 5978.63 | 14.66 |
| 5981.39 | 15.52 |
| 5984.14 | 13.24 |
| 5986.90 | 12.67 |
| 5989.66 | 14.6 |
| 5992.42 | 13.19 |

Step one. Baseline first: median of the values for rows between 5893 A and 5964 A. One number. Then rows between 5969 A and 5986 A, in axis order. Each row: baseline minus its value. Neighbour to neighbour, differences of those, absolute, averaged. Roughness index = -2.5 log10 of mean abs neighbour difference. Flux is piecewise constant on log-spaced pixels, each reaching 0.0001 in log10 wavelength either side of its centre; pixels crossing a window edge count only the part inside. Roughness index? -0.38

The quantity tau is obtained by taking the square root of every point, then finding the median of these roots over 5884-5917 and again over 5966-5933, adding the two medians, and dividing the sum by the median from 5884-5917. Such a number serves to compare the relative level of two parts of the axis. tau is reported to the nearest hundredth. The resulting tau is 2.05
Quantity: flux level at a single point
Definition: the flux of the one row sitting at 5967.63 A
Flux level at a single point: 16.14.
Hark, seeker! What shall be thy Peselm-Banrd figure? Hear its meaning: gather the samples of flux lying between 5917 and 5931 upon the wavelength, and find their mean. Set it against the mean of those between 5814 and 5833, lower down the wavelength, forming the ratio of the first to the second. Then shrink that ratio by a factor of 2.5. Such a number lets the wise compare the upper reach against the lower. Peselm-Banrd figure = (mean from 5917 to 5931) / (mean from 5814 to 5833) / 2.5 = 0.382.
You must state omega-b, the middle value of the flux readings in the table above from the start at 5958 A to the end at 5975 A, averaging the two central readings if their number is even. 14.4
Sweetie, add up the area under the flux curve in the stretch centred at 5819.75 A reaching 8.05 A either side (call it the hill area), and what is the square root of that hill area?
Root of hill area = 15.1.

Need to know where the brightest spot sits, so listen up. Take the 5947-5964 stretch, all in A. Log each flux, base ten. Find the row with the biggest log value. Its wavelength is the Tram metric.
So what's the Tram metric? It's 5951.17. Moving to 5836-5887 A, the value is 5837.17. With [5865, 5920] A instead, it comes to 5872.22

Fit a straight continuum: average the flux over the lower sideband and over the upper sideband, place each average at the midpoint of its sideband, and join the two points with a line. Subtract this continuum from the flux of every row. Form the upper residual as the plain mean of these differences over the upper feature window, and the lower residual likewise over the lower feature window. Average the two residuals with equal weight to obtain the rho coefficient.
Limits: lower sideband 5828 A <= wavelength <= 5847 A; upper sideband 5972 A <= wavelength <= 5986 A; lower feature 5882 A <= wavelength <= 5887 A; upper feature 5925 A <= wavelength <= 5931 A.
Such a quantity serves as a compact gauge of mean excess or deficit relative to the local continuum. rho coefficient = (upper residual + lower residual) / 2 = -1.2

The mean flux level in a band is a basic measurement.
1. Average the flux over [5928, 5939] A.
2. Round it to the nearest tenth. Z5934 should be 13.9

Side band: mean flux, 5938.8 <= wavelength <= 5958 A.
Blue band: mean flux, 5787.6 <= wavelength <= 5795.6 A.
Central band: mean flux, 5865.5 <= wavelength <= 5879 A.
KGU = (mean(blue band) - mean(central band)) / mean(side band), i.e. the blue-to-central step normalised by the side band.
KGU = -0.018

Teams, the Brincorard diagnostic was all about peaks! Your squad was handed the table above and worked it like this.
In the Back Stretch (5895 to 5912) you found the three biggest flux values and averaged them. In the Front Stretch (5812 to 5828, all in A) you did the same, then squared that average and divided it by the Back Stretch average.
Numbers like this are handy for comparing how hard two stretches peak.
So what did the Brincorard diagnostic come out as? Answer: 15.7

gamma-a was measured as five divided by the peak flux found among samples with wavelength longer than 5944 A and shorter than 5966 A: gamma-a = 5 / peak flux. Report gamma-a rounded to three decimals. 0.332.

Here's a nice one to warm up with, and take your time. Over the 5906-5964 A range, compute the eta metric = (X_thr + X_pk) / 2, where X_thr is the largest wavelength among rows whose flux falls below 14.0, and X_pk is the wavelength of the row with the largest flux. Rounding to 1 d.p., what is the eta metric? 5949.8 A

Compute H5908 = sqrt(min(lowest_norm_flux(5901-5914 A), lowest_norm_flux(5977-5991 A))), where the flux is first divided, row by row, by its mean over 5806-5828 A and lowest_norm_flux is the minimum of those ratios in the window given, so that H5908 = 0.941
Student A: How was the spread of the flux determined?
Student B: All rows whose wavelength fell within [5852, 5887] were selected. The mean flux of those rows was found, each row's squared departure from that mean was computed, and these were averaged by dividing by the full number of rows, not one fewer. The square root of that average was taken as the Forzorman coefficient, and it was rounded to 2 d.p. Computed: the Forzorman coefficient 0.70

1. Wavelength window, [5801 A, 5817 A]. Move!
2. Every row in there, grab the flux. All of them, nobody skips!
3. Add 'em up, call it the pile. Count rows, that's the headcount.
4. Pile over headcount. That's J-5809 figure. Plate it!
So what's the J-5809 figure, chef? 14.7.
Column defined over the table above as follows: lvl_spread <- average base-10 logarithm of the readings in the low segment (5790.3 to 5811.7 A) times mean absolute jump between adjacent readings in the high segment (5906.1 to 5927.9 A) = 0.9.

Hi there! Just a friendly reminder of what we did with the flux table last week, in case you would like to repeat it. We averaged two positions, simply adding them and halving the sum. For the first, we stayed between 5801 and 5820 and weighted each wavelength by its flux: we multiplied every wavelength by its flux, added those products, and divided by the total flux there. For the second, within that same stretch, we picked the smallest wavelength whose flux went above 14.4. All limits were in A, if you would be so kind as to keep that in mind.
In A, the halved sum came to 5806.3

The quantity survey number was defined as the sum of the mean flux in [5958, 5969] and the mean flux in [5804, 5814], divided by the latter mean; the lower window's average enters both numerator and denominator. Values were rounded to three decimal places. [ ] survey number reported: 1.980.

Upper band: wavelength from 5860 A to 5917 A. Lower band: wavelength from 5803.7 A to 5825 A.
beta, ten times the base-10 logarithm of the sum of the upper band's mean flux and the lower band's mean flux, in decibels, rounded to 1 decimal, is 14.4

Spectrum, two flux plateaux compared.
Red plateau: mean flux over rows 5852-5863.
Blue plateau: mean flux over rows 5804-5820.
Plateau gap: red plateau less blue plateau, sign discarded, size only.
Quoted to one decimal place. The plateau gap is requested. 0.6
